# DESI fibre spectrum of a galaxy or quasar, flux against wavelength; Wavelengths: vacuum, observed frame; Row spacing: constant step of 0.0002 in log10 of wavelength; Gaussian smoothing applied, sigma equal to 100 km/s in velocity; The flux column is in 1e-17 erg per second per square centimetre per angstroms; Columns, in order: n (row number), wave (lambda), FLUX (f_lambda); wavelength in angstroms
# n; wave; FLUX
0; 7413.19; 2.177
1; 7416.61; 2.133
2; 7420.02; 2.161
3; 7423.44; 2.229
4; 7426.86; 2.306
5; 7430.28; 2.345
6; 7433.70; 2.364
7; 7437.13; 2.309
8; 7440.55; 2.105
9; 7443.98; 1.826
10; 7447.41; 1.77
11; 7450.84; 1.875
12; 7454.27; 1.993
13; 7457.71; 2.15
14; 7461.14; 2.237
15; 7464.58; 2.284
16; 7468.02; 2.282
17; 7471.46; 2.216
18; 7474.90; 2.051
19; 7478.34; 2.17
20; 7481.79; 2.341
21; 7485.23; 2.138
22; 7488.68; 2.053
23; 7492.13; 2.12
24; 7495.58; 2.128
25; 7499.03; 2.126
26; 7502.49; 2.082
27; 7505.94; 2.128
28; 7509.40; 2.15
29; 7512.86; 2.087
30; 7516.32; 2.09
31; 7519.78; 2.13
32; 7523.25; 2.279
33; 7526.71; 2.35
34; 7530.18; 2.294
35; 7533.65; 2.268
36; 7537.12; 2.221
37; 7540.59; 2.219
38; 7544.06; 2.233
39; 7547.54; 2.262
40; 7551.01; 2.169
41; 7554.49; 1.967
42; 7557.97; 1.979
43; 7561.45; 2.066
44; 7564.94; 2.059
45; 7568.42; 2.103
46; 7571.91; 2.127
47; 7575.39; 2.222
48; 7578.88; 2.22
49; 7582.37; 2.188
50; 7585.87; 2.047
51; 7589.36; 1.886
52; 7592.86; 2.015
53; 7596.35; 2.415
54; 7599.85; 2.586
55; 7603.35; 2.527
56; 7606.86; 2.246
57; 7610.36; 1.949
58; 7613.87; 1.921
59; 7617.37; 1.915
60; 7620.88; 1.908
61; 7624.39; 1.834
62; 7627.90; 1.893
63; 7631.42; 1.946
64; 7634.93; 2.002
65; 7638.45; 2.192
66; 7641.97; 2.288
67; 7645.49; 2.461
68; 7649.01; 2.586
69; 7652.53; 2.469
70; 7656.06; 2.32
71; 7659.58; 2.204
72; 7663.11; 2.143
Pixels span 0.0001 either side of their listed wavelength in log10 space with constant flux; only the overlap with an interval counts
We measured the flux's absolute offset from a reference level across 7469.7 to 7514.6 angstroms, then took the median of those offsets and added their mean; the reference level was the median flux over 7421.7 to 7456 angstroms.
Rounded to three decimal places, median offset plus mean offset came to 0.111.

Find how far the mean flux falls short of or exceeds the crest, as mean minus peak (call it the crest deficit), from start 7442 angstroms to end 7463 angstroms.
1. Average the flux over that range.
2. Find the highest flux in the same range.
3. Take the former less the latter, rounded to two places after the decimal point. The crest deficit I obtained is -0.26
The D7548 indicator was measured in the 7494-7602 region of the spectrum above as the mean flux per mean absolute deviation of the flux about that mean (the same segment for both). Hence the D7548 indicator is 21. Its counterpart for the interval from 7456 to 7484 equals 32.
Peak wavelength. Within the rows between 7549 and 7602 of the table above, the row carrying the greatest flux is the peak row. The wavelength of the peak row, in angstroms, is 7599.85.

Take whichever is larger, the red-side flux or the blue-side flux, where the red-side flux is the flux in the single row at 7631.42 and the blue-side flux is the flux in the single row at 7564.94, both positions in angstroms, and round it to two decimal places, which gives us 2.06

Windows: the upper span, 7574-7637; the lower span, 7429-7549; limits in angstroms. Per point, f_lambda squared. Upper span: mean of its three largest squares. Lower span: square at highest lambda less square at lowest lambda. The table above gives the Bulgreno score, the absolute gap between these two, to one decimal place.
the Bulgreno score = 6.7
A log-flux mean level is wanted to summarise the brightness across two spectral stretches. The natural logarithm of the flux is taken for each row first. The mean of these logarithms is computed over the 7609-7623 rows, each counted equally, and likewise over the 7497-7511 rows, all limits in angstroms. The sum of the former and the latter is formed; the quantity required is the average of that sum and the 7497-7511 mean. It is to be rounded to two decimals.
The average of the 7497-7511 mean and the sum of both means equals 1.08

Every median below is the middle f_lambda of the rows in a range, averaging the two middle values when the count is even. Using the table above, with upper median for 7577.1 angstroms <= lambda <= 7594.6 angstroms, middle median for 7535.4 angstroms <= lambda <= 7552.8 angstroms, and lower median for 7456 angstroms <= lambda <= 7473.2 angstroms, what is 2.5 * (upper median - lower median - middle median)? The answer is -6.0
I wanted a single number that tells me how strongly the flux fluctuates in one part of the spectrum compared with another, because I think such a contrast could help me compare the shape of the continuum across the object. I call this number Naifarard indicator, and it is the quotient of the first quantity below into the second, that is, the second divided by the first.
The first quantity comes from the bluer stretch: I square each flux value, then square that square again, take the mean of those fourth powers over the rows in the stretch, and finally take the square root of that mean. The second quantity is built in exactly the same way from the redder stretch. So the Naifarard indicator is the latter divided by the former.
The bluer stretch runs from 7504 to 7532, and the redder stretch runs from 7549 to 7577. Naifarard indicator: 0.91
